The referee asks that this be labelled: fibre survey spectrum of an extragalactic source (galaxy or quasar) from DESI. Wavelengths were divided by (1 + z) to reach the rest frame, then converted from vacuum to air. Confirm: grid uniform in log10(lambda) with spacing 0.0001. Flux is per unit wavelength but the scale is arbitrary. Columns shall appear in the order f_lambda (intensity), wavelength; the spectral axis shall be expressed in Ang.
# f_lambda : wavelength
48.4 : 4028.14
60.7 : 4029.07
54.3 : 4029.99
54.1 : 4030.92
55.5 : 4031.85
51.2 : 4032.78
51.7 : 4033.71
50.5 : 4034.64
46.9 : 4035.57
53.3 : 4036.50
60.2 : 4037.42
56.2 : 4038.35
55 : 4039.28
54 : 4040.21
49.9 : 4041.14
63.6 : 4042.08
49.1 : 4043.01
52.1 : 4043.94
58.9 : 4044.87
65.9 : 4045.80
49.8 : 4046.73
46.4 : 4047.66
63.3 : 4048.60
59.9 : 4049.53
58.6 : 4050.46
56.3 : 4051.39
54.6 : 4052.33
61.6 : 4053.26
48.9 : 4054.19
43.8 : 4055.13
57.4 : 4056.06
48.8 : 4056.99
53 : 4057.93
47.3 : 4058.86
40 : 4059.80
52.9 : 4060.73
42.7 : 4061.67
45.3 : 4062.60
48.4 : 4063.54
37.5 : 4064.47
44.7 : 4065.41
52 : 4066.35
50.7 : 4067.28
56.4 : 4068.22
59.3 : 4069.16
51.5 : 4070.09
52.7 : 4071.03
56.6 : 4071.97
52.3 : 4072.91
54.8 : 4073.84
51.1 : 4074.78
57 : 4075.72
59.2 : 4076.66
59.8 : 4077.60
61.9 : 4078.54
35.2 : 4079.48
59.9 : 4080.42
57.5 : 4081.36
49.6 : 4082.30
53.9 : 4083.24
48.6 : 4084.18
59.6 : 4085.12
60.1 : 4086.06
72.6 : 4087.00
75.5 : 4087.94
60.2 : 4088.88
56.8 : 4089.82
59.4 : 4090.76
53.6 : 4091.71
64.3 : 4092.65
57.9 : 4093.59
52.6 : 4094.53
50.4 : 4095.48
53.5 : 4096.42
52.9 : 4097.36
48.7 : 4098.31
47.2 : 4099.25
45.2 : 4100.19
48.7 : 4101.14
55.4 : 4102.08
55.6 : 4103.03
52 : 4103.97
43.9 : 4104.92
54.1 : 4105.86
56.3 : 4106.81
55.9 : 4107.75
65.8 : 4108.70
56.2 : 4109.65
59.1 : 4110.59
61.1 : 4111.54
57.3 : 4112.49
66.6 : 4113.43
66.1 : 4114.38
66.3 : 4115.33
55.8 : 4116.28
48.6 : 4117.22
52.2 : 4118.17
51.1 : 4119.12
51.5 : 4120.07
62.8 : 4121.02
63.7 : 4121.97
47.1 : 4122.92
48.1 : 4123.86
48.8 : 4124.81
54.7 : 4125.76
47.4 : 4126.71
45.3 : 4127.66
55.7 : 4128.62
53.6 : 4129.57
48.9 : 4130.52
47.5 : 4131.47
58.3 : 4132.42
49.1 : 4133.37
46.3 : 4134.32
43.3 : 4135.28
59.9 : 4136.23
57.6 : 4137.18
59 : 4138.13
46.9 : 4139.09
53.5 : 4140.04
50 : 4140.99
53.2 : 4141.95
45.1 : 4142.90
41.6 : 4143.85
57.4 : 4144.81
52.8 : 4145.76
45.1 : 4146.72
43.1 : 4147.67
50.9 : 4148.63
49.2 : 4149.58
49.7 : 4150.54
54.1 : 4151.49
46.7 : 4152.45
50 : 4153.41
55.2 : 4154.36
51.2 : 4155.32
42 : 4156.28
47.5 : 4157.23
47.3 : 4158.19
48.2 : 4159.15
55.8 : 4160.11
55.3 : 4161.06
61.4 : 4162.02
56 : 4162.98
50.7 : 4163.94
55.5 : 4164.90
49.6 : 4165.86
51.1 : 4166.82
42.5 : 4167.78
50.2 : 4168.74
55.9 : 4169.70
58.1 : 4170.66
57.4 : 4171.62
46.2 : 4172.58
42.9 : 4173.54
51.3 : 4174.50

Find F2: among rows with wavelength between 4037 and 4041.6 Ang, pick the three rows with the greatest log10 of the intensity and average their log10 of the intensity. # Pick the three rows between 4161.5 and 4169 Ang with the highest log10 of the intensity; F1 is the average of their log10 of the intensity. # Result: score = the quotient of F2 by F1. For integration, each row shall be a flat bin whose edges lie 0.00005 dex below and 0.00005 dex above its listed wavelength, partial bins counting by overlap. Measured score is 1.00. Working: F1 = 1.76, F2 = 1.76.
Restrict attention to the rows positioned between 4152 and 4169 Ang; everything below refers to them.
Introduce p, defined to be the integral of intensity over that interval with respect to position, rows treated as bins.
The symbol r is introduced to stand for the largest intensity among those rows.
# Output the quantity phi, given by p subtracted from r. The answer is -804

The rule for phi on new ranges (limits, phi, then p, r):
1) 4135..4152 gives -803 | 863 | 59.9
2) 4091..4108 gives -832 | 896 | 64.3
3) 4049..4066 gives -791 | 853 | 61.6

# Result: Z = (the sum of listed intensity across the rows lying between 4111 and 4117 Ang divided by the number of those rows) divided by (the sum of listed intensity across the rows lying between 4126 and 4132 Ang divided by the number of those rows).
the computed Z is 1.25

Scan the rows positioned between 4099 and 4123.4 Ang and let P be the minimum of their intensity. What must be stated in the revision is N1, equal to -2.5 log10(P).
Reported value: -4.11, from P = 43.9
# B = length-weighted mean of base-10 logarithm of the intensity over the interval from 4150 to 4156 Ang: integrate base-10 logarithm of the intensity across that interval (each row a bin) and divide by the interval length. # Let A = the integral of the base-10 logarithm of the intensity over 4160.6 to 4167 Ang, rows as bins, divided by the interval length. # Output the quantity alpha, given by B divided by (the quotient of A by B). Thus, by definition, 1.68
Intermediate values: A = 1.73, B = 1.70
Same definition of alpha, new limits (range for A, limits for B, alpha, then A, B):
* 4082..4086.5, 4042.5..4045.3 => 1.72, 1.74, 1.73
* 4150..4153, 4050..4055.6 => 1.76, 1.70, 1.73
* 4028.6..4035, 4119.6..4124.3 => 1.74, 1.73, 1.74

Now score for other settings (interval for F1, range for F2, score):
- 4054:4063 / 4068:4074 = 1.01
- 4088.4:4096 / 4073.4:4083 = 1.00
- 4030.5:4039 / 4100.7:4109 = 1.01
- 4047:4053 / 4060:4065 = 0.95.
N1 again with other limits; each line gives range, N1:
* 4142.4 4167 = -4.05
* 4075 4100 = -3.87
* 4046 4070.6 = -3.94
